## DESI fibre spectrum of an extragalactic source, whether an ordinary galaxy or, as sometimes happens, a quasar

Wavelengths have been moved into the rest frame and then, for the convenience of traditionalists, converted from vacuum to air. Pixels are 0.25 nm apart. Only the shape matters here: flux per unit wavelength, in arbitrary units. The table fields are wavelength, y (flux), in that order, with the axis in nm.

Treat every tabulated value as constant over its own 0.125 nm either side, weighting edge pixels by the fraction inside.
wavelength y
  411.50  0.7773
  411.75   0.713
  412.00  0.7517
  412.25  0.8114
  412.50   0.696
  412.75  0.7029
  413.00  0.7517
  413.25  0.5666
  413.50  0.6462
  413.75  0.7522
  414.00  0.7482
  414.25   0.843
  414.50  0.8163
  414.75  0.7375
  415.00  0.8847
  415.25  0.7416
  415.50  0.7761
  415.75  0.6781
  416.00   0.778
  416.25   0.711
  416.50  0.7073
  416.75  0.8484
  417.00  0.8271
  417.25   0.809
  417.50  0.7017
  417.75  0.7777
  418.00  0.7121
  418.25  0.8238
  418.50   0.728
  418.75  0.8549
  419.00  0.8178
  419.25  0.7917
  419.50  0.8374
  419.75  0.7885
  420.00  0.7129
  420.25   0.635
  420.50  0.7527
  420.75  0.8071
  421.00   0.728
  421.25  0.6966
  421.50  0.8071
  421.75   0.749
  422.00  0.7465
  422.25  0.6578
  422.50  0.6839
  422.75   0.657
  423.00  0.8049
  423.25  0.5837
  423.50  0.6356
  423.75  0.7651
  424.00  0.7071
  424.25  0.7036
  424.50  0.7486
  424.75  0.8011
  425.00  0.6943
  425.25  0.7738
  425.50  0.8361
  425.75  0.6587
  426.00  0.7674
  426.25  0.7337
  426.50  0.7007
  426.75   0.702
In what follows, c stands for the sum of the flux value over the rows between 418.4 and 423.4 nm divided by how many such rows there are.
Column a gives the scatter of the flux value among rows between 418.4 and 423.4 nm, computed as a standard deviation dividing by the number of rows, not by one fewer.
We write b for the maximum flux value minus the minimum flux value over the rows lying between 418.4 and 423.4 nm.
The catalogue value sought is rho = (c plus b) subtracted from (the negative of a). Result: -1.08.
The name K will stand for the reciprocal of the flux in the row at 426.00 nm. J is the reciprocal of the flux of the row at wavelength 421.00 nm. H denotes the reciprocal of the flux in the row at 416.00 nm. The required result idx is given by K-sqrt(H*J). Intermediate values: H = 1.29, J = 1.37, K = 1.30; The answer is -0.026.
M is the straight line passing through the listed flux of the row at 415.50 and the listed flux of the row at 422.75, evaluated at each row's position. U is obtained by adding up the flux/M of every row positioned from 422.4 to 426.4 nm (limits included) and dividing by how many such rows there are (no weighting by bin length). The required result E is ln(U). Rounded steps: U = 1.15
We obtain 0.14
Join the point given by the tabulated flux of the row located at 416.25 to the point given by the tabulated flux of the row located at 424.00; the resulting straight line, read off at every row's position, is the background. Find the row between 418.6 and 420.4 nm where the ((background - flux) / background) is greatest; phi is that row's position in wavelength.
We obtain 420.25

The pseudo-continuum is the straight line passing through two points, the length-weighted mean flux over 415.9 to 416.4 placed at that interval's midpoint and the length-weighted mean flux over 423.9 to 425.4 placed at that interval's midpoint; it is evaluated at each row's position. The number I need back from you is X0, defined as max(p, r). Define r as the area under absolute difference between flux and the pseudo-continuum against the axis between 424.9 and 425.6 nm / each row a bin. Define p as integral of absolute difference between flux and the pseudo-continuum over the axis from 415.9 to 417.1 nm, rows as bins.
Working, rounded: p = 0.070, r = 0.040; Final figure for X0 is 0.070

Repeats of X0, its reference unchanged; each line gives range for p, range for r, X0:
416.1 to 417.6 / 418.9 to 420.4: 0.100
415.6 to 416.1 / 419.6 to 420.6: 0.050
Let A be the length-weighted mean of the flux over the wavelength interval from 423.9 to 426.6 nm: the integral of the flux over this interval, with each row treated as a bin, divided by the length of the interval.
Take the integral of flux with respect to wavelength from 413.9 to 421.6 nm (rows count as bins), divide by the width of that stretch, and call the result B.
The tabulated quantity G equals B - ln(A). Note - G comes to 1.07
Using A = 0.739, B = 0.770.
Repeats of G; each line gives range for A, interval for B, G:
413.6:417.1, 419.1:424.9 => 0.99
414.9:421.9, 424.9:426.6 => 1.00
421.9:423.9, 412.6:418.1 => 1.12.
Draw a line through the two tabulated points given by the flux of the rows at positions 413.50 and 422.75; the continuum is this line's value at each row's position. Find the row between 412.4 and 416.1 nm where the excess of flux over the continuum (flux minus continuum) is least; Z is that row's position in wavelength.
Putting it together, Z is 413.25 nm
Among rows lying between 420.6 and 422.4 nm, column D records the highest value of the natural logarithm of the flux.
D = -0.21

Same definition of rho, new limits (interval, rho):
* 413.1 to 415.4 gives -1.16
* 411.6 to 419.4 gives -1.14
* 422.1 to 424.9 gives -0.99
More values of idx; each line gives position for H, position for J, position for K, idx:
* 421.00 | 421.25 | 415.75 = 0.070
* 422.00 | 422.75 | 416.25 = -0.021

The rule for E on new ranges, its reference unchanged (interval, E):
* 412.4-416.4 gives -0.07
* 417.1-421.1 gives 0.07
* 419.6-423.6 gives 0.06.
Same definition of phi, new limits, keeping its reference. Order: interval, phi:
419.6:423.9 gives 423.25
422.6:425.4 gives 423.25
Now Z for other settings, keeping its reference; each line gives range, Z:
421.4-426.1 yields 423.25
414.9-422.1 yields 420.25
